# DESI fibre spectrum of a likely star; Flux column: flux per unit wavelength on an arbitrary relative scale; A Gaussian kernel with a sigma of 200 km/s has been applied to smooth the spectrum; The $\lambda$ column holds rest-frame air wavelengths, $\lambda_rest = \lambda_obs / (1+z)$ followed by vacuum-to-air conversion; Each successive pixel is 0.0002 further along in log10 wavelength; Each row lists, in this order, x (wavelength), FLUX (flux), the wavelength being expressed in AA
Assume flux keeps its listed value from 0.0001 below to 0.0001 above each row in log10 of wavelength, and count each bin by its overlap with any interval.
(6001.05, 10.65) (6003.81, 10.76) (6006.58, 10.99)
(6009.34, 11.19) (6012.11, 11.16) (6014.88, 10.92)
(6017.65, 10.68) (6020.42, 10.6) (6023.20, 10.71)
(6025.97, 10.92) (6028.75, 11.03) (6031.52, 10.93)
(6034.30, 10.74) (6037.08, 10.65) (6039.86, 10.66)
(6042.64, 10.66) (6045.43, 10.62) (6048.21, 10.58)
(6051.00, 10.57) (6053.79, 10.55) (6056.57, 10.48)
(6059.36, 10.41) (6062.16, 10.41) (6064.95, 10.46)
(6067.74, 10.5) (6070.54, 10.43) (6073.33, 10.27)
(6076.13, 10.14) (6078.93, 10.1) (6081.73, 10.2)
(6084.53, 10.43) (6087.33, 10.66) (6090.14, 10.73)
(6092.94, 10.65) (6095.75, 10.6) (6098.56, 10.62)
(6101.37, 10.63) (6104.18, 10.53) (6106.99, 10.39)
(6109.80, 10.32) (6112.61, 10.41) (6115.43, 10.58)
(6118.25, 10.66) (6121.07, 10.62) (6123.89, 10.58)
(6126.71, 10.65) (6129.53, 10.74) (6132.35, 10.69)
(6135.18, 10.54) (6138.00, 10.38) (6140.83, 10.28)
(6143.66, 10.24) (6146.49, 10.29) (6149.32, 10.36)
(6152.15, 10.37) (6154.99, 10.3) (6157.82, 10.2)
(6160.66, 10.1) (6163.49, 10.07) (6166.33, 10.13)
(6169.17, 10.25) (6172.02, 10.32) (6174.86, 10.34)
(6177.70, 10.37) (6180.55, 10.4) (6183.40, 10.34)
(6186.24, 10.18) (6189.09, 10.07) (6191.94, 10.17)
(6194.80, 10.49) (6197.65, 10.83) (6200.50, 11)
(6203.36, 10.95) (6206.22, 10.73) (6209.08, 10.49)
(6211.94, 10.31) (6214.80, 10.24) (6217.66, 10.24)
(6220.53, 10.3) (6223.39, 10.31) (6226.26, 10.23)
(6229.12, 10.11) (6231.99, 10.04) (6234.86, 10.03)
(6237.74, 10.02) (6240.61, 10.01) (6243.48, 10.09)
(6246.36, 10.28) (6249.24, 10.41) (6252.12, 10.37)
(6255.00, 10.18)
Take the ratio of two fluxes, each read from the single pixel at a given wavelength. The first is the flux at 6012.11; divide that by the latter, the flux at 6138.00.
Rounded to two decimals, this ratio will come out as 1.08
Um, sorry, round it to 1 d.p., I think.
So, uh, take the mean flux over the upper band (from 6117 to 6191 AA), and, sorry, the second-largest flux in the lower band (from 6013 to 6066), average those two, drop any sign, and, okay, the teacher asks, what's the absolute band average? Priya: 10.6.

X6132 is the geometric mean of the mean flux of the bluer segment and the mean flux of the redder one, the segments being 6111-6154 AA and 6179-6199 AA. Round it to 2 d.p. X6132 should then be 10.42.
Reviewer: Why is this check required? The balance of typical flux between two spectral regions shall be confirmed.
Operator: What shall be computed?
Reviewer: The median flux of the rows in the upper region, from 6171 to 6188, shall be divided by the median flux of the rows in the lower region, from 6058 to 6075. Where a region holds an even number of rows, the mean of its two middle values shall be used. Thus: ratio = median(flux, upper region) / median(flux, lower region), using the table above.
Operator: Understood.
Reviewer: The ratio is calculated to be 0.99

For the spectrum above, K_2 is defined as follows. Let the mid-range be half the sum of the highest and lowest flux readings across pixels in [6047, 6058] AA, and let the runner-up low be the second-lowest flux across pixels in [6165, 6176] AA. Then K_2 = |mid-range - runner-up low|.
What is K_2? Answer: 0.28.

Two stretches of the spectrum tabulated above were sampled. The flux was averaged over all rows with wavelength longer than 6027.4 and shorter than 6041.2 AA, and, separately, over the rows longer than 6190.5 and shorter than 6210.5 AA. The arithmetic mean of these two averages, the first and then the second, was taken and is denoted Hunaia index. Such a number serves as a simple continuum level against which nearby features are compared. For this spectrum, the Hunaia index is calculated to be 10.7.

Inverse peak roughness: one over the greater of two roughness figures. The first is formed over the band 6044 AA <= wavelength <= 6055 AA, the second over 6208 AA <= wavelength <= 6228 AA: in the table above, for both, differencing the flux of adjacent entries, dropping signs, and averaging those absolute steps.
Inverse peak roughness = 15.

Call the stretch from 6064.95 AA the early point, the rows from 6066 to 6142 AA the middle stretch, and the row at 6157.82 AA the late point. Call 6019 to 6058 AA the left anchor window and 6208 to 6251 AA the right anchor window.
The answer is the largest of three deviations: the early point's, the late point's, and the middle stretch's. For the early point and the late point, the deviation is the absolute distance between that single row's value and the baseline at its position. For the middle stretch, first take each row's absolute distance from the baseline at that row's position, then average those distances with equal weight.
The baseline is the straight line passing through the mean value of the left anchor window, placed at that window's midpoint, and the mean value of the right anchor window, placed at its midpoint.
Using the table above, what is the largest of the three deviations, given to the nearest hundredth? 0.19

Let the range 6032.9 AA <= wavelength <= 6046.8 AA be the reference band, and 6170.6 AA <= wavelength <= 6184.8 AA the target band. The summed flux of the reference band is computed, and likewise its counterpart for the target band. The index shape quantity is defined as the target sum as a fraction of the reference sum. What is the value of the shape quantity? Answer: 0.97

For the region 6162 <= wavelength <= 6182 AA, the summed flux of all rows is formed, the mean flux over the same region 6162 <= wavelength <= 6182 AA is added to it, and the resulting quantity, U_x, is 82.1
